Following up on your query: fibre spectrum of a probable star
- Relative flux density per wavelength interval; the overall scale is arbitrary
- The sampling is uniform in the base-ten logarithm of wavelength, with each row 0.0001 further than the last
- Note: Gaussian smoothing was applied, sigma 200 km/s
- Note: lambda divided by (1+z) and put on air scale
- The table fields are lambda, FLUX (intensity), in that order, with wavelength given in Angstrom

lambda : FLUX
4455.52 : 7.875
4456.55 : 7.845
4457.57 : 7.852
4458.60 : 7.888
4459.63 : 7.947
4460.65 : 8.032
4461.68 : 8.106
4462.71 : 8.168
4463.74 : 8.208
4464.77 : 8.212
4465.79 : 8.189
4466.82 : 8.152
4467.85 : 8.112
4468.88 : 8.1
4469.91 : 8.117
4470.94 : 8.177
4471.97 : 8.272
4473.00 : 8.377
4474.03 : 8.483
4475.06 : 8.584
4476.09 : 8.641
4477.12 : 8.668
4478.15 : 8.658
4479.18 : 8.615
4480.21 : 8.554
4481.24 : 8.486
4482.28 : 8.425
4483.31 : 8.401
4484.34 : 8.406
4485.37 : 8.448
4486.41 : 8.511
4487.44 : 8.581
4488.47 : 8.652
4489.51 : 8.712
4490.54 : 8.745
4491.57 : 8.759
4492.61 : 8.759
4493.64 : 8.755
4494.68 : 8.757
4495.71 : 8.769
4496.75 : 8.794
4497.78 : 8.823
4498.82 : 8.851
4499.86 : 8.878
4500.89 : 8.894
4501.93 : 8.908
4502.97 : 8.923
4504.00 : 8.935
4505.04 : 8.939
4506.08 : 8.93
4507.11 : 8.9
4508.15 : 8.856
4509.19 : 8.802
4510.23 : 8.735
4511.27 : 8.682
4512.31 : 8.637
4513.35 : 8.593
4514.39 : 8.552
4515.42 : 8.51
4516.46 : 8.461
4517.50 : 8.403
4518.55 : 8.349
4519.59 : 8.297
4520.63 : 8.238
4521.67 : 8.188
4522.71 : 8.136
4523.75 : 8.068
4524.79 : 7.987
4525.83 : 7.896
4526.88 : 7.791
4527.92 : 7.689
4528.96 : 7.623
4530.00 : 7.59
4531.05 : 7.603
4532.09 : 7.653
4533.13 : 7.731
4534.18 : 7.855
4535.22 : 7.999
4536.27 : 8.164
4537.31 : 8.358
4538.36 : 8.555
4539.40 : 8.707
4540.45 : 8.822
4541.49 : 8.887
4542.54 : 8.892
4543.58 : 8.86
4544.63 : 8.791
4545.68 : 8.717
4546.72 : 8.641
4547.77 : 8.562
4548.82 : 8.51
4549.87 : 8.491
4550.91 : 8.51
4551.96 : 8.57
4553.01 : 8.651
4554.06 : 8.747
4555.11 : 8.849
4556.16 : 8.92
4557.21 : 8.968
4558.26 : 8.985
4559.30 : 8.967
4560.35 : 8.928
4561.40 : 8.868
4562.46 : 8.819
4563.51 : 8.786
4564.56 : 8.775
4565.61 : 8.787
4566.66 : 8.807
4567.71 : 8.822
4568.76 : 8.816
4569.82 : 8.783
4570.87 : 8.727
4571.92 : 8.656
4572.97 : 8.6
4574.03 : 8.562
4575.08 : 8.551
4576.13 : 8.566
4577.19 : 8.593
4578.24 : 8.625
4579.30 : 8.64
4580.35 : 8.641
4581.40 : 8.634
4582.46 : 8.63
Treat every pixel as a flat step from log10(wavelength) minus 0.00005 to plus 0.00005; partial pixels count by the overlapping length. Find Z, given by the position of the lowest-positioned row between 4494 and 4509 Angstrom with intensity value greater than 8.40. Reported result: 4494.68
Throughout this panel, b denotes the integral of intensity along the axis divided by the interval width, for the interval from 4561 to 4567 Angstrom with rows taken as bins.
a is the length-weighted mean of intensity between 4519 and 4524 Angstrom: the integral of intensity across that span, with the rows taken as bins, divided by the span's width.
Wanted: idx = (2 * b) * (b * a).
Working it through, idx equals 1270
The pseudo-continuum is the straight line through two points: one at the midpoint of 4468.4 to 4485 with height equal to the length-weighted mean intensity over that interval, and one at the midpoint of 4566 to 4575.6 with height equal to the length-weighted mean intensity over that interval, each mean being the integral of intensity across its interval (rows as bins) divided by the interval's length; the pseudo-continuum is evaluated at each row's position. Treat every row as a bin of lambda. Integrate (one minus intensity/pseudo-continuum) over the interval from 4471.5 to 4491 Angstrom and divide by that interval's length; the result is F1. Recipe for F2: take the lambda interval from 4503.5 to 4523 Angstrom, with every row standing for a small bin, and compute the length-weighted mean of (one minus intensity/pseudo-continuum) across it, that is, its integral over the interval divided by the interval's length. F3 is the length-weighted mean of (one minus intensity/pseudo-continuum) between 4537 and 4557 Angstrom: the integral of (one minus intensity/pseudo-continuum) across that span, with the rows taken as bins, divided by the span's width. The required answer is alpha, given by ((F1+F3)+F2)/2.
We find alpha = -0.011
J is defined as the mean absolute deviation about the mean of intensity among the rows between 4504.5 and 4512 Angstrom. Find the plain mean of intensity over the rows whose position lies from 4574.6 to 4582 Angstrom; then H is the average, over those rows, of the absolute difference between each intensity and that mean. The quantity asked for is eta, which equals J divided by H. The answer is 3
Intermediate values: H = 0.03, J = 0.082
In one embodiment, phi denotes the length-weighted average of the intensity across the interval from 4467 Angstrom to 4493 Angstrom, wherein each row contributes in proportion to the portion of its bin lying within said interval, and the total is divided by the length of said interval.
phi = 8.48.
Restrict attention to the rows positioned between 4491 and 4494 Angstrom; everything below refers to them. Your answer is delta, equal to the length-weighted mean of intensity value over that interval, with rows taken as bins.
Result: 8.8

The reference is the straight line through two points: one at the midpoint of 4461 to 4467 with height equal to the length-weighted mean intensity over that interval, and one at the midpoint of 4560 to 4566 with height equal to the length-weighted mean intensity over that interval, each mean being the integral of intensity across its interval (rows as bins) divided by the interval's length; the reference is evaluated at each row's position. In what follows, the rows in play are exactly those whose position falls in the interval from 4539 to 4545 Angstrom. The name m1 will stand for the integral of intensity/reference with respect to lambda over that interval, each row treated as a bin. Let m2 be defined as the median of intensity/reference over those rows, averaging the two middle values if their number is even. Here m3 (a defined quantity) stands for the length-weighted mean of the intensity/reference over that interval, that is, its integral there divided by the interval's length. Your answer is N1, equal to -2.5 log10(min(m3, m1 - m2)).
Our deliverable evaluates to -0.02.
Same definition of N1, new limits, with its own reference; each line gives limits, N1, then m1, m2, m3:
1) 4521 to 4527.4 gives 0.07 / 5.99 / 0.94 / 0.94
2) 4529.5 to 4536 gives 0.12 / 5.84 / 0.89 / 0.90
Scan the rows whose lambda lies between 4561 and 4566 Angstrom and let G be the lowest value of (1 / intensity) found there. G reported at 0.113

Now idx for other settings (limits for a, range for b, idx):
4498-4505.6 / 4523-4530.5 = 1088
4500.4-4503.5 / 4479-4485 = 1280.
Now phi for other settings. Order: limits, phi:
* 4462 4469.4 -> 8.16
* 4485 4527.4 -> 8.59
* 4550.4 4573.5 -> 8.79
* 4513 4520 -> 8.45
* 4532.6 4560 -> 8.61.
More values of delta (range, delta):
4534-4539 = 8.2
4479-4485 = 8.5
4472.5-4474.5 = 8.4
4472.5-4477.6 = 8.6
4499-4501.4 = 8.9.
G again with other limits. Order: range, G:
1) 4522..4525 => 0.123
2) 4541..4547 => 0.112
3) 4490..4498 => 0.113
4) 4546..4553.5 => 0.116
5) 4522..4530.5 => 0.123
